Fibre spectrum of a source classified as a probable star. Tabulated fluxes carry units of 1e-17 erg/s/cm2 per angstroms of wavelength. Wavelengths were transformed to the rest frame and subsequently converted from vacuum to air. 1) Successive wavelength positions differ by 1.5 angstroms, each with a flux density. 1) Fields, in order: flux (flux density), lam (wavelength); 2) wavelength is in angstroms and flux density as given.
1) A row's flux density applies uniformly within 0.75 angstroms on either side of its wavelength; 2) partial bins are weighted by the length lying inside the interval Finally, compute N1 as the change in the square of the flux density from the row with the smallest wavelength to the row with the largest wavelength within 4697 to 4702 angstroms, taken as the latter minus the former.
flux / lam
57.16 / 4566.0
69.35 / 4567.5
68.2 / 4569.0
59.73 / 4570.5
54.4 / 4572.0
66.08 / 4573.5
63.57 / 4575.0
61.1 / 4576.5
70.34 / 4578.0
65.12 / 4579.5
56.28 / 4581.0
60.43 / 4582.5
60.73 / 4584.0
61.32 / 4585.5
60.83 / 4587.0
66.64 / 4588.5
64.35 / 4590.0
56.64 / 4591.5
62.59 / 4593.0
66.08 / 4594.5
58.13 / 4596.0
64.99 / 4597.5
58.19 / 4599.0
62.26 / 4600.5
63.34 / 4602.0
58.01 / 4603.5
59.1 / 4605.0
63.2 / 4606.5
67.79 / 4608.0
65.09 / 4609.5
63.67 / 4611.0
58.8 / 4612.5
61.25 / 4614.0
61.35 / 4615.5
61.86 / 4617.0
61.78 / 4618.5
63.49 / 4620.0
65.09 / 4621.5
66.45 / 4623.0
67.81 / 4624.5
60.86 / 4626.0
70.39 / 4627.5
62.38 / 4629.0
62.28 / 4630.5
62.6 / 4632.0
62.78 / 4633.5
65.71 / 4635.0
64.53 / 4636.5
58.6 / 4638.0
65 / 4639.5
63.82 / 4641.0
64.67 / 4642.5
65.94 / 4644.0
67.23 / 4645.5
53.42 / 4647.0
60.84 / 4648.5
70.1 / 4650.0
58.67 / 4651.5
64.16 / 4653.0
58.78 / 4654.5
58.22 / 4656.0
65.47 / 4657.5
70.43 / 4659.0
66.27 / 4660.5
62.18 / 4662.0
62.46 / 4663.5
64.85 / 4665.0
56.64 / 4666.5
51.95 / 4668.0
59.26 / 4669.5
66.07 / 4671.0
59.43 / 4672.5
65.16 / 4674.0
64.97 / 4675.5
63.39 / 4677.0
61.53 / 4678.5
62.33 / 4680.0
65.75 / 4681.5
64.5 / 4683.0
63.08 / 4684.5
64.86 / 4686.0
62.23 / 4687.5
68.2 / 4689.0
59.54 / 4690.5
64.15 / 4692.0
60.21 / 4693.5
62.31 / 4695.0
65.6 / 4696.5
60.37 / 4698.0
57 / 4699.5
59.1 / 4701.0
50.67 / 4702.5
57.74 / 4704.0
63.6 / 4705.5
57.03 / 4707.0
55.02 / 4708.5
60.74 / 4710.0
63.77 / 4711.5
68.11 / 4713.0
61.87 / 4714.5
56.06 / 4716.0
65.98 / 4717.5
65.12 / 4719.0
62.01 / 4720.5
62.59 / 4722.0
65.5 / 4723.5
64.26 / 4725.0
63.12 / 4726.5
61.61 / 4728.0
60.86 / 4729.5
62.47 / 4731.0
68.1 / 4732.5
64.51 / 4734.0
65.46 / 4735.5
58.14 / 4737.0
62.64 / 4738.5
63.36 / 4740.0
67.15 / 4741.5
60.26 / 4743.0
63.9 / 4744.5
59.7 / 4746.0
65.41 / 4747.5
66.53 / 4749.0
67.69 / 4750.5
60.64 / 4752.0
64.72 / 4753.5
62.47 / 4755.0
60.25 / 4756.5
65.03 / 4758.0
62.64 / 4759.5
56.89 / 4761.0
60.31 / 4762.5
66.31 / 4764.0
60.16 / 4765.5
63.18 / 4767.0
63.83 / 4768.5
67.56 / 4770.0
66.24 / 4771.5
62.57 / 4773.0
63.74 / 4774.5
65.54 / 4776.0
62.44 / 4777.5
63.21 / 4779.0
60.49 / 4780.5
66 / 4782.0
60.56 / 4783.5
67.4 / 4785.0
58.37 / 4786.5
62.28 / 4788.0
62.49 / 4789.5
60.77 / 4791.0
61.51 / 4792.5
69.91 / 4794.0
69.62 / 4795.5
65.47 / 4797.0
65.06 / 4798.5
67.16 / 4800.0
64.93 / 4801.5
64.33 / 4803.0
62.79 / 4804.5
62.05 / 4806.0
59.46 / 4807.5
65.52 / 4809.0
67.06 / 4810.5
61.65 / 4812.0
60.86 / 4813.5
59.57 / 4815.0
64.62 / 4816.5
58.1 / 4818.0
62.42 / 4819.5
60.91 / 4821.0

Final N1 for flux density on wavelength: -152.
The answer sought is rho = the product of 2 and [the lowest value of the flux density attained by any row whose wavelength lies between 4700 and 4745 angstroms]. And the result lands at 101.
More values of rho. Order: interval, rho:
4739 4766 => 114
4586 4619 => 113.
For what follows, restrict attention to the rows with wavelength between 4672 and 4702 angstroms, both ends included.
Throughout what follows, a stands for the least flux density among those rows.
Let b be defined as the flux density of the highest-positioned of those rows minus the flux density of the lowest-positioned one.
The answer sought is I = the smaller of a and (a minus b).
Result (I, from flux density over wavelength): 57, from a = 57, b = 0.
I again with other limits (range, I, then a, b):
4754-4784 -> 57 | 56.89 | -2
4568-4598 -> 54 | 54.4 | -3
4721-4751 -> 53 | 58.14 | 5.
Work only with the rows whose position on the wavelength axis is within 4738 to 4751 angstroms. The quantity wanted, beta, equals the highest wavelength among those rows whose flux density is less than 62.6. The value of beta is 4746.0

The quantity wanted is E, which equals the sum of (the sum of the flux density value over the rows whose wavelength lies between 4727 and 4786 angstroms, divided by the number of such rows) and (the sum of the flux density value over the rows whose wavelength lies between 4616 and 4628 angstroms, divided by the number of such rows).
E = 128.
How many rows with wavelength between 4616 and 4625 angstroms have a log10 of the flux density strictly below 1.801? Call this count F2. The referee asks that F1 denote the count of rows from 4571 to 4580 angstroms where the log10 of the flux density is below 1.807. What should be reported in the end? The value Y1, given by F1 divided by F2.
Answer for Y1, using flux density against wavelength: 1.5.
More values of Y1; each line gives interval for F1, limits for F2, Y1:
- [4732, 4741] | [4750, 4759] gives 1.0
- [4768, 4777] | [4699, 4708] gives 0.6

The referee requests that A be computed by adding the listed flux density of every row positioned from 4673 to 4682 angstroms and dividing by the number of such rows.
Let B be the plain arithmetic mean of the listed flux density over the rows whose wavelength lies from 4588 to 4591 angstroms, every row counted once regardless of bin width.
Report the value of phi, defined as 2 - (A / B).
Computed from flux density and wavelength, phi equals 1.03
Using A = 64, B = 65.5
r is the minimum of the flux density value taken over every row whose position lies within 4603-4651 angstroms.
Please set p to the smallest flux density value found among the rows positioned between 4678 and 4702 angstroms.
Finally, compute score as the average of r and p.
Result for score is 55.2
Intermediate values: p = 57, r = 53.42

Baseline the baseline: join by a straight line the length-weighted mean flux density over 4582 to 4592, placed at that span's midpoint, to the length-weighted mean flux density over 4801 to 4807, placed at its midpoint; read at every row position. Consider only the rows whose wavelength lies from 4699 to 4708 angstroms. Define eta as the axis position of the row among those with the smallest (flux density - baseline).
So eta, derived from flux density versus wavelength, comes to 4702.5 angstroms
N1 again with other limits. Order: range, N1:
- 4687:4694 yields -247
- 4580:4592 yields 41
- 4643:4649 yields -647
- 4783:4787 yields -260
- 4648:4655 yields -246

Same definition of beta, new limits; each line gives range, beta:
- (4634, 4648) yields 4647.0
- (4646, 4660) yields 4656.0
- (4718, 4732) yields 4731.0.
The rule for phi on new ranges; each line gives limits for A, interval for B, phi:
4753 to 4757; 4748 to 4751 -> 1.07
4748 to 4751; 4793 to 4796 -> 1.04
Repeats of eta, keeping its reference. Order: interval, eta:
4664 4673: 4668.0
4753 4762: 4761.0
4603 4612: 4603.5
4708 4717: 4708.5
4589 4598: 4591.5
